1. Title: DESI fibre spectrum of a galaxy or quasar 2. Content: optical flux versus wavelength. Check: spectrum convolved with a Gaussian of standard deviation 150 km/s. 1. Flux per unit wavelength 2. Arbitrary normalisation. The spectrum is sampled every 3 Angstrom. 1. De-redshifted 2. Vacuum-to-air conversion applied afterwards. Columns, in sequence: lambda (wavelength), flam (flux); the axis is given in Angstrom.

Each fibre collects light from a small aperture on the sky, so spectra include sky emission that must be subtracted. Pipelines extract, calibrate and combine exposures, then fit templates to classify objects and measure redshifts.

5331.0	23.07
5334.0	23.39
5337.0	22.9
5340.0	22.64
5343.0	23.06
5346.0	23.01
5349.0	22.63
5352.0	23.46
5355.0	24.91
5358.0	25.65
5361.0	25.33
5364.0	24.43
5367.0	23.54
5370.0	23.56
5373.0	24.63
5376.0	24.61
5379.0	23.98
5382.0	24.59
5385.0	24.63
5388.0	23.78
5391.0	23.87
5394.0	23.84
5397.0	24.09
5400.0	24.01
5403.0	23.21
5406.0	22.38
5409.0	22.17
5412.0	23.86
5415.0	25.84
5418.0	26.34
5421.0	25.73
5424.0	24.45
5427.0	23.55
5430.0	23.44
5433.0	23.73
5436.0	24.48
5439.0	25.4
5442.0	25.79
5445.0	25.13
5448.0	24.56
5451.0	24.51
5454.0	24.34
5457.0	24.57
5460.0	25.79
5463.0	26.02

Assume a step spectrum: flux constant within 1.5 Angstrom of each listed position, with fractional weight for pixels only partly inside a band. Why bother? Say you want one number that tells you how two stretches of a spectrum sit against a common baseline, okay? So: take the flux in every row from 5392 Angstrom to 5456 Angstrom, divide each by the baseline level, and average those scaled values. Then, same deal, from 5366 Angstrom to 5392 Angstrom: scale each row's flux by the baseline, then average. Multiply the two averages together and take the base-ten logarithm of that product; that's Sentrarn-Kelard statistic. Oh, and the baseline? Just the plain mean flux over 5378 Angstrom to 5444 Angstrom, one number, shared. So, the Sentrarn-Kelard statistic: -0.0002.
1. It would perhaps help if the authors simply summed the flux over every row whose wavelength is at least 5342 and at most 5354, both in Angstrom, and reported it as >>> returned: 92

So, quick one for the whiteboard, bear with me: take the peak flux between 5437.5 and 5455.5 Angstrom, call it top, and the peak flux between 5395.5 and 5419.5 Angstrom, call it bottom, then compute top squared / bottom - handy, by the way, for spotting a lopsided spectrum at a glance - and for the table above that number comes 25.3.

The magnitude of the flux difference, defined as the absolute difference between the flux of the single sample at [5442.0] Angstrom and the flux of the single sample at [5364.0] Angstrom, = 1.4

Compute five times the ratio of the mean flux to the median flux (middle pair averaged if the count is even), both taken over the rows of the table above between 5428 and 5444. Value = 5.02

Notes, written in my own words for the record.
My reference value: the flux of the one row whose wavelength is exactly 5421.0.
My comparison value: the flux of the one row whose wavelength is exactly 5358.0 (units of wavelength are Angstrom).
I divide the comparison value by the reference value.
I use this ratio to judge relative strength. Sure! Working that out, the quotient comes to 1.00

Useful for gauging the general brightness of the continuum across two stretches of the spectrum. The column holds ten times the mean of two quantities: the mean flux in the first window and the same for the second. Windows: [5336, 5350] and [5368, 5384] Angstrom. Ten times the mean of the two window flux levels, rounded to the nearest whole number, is 236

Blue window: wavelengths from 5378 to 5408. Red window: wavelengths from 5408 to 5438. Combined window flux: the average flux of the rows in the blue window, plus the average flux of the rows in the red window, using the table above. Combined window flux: 48.2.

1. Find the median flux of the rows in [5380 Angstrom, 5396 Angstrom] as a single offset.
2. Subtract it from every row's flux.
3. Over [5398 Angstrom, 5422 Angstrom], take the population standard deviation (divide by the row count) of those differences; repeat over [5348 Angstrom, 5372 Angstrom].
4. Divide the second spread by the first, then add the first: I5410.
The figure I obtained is 2.16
